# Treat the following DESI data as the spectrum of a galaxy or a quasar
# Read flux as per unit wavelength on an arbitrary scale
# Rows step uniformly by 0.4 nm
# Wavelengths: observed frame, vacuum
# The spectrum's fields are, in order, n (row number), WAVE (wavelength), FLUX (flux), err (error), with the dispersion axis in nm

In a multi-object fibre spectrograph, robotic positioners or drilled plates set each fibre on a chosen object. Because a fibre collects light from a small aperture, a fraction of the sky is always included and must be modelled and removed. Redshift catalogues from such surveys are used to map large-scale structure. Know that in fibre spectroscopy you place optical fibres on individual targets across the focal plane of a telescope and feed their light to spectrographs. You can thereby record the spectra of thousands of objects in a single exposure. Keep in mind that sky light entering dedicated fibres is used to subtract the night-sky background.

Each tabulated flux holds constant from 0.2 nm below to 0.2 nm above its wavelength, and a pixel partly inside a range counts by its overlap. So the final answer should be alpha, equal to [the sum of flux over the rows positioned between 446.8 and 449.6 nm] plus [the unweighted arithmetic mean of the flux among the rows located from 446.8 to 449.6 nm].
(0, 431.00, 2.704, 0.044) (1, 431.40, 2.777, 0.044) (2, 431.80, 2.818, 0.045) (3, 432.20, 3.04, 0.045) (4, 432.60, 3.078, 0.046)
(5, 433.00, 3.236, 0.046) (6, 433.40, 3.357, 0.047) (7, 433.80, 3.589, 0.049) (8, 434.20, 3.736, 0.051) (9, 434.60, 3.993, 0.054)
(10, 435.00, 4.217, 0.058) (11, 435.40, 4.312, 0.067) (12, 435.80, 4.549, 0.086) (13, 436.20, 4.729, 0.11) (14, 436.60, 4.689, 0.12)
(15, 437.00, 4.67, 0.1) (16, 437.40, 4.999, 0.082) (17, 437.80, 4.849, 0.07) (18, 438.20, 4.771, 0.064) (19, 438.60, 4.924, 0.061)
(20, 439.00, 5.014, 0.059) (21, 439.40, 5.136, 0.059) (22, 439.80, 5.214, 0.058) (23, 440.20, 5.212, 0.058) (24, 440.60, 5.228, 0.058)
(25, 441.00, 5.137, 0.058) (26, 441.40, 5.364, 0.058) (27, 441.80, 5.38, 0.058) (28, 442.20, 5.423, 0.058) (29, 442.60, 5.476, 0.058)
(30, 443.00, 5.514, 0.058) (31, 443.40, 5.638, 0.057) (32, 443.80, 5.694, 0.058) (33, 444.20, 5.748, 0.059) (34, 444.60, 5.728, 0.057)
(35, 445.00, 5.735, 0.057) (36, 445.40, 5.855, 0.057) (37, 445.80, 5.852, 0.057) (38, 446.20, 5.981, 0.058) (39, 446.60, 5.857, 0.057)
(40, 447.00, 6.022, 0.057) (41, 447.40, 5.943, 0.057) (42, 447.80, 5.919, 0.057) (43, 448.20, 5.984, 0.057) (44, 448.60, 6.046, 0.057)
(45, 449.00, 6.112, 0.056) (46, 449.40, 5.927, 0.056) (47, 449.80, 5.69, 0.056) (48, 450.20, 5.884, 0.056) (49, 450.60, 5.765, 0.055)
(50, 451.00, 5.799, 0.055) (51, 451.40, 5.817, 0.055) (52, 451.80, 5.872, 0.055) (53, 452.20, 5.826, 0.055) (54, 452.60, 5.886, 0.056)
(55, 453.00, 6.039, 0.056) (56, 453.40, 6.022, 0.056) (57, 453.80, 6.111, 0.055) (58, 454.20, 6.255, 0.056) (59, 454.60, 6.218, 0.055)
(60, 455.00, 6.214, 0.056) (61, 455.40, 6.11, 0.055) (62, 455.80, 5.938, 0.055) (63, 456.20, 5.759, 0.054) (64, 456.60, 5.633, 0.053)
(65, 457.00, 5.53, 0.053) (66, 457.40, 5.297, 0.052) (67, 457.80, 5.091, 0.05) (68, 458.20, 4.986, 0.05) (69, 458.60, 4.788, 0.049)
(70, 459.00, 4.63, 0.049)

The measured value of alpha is 48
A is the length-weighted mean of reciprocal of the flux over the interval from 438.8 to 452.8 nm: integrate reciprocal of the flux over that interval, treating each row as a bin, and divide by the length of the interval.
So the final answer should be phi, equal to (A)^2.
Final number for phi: 0.031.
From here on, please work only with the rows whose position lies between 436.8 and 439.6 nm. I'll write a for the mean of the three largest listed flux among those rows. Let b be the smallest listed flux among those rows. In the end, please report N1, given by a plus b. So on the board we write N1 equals 9.7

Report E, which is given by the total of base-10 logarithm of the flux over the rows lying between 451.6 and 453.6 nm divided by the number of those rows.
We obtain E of 0.773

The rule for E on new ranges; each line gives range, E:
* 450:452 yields 0.765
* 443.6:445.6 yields 0.760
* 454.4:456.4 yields 0.781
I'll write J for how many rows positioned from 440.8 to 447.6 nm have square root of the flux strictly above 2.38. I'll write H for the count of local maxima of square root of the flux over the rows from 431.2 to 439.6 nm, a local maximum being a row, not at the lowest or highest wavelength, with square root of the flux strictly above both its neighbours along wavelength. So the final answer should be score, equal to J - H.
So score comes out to 8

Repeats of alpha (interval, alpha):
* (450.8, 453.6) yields 47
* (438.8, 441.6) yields 41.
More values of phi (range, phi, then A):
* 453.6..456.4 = 0.027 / 0.164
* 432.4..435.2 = 0.079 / 0.281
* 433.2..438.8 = 0.054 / 0.232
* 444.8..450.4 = 0.029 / 0.169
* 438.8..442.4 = 0.037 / 0.191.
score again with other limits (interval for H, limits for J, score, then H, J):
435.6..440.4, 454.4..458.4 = 2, 3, 5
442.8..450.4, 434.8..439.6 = -5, 5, 0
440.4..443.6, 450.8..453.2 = 6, 0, 6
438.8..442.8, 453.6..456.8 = 5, 2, 7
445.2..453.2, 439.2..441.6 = -5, 5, 0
